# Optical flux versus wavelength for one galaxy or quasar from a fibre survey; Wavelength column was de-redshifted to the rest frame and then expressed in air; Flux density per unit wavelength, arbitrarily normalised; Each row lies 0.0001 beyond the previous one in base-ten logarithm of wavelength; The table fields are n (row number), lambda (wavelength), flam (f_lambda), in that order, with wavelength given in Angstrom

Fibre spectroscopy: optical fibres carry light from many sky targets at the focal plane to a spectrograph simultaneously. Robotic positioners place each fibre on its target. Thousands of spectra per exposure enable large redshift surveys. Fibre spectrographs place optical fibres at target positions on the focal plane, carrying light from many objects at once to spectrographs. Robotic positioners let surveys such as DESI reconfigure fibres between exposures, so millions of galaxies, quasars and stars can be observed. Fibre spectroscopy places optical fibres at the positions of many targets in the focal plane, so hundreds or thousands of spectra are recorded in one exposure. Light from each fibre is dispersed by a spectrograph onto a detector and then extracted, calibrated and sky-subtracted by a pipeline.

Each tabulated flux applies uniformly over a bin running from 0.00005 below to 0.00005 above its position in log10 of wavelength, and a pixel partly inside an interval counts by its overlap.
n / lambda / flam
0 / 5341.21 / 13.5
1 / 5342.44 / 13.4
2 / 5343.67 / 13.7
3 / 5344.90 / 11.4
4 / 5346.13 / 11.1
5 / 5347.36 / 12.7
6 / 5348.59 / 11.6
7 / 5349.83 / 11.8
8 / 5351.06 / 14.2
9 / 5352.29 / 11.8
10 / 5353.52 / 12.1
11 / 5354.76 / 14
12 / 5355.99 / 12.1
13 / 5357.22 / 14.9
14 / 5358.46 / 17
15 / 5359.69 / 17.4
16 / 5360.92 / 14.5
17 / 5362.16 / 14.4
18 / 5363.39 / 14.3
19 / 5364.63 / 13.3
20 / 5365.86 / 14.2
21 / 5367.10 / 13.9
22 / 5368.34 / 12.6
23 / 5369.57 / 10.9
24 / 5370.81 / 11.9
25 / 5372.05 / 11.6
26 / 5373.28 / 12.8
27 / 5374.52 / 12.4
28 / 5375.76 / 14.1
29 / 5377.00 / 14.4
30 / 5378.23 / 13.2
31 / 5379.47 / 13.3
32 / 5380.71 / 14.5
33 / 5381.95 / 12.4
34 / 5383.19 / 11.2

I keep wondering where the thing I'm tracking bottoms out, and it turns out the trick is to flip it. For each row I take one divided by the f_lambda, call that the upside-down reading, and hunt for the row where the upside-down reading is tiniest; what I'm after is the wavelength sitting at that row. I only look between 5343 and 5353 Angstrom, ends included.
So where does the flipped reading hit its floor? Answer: 5351.06 Angstrom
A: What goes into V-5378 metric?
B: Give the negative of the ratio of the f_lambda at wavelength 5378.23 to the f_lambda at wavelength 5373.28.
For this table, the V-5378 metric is -1.03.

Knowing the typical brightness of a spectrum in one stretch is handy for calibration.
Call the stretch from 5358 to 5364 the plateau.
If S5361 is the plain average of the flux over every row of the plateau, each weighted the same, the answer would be 15.5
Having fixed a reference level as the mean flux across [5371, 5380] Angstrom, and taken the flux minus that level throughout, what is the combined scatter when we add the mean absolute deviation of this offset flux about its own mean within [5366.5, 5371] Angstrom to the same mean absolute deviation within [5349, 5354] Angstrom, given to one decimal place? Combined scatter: 1.8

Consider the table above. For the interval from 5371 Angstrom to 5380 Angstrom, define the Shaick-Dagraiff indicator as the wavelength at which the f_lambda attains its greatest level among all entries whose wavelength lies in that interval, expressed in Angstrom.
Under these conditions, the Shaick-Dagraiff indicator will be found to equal 5377.00 Angstrom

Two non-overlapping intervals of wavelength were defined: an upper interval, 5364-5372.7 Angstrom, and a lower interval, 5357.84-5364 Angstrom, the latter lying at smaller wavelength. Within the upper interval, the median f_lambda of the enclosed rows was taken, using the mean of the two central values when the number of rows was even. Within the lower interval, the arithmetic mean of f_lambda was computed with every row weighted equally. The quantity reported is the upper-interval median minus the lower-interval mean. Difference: -2.9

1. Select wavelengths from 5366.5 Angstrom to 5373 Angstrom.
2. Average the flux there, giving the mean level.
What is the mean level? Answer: 12.2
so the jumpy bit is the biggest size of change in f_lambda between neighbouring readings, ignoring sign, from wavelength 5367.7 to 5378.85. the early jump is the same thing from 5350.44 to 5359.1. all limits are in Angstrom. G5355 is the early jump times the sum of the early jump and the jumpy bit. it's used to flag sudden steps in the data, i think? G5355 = 13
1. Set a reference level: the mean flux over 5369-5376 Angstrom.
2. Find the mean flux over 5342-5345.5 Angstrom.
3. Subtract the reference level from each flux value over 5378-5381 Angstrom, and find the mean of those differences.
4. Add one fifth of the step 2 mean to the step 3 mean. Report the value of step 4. 4.0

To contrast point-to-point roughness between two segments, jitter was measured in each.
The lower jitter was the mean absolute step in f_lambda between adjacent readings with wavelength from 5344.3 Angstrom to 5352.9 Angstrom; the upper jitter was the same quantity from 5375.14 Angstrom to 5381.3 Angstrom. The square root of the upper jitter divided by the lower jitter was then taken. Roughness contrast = 0.72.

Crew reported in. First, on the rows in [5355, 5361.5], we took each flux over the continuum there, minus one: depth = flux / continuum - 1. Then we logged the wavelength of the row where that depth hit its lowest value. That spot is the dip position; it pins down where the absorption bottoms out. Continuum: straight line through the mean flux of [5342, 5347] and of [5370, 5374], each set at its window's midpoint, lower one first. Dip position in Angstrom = 5355.99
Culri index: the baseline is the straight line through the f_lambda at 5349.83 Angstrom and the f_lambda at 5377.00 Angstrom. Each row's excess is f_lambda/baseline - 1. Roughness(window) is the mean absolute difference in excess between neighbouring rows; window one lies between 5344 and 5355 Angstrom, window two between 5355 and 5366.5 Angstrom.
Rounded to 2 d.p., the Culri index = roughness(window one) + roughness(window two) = 0.21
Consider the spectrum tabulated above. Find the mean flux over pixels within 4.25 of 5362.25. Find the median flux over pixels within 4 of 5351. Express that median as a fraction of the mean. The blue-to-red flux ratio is 0.81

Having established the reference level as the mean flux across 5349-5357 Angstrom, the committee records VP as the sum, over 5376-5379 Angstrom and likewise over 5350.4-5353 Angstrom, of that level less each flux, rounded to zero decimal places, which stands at -3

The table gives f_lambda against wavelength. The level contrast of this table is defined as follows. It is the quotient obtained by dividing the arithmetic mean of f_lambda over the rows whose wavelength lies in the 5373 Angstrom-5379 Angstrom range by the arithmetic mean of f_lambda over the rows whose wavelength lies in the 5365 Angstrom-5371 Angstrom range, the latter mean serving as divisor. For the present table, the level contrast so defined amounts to 1.05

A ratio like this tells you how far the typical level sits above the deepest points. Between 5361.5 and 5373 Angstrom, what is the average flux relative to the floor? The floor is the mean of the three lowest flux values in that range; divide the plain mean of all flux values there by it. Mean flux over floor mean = 1.13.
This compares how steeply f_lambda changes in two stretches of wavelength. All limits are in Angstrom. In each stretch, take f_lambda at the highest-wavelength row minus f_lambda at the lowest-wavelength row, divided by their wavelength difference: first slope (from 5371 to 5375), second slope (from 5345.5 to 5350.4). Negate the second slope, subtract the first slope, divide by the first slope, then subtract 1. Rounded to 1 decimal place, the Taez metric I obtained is -2.6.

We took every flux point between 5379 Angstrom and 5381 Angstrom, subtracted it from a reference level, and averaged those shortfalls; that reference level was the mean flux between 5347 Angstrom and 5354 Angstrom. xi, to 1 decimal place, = -1.5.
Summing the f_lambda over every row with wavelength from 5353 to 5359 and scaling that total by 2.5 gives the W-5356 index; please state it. 175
